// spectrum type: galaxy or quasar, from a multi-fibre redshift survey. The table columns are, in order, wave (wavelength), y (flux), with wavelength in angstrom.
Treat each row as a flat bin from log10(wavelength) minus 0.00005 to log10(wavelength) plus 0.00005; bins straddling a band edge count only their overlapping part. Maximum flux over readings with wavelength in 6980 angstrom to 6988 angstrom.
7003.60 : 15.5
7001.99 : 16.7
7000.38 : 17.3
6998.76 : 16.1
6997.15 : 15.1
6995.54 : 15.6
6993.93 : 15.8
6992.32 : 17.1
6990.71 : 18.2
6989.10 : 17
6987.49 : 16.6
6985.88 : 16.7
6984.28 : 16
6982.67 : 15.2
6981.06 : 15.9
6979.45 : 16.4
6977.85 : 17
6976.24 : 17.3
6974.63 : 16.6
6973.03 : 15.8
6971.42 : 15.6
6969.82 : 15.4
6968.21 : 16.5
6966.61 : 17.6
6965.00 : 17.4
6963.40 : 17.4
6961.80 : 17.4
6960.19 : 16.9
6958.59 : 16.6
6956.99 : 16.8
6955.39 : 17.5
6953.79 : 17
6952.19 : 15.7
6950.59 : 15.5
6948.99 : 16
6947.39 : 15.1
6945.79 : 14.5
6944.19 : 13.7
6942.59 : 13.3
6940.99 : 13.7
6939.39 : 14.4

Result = 16.7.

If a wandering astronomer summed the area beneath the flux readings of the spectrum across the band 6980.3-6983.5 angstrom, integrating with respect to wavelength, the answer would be 50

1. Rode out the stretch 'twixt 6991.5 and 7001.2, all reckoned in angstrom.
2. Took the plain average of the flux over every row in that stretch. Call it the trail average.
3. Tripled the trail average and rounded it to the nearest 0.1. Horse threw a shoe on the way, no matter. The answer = 48.5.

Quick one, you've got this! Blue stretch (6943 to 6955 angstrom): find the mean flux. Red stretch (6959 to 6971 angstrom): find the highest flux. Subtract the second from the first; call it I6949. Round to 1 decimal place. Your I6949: -2.2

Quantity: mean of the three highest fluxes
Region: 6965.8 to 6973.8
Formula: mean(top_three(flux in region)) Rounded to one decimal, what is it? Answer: 16.6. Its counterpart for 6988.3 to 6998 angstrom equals 17.4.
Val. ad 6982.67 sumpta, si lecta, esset 15.2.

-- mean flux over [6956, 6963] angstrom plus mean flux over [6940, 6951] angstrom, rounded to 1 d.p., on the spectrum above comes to 31.5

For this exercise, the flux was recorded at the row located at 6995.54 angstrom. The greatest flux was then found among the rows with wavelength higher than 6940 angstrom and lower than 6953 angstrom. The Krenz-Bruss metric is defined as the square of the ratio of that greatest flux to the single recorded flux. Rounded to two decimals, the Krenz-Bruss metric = 1.05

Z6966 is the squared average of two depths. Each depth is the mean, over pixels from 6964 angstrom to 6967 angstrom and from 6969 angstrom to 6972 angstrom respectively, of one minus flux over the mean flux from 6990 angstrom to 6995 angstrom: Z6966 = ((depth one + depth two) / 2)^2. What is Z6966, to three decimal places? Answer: 0.001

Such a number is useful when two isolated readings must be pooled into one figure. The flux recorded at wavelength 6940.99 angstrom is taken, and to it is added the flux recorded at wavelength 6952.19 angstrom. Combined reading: 29.4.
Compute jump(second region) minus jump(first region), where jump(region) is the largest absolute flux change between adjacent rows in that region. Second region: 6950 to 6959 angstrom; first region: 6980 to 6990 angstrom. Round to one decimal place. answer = 0.5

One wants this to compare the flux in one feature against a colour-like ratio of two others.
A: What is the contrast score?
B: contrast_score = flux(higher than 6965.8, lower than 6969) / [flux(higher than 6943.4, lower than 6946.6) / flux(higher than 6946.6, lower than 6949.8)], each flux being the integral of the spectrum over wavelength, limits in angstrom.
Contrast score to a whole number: 60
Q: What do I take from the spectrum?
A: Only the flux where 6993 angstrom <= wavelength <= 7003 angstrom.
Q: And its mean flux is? 16.1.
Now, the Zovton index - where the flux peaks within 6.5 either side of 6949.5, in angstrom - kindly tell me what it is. 6955.39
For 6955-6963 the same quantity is 6955.39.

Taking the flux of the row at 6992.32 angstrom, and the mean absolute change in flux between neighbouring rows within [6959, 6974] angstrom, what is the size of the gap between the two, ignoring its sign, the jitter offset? 16.7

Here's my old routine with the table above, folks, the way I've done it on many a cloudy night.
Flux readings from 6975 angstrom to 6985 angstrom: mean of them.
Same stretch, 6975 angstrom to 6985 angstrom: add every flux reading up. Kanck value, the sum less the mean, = 81.5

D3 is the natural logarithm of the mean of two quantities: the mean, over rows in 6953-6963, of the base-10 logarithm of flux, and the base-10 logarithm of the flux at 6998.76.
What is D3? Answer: 0.198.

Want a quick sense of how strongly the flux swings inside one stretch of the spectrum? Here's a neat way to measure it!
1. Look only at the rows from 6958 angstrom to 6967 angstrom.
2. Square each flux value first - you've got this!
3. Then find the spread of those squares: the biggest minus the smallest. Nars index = 34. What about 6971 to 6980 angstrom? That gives 56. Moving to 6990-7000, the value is 103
